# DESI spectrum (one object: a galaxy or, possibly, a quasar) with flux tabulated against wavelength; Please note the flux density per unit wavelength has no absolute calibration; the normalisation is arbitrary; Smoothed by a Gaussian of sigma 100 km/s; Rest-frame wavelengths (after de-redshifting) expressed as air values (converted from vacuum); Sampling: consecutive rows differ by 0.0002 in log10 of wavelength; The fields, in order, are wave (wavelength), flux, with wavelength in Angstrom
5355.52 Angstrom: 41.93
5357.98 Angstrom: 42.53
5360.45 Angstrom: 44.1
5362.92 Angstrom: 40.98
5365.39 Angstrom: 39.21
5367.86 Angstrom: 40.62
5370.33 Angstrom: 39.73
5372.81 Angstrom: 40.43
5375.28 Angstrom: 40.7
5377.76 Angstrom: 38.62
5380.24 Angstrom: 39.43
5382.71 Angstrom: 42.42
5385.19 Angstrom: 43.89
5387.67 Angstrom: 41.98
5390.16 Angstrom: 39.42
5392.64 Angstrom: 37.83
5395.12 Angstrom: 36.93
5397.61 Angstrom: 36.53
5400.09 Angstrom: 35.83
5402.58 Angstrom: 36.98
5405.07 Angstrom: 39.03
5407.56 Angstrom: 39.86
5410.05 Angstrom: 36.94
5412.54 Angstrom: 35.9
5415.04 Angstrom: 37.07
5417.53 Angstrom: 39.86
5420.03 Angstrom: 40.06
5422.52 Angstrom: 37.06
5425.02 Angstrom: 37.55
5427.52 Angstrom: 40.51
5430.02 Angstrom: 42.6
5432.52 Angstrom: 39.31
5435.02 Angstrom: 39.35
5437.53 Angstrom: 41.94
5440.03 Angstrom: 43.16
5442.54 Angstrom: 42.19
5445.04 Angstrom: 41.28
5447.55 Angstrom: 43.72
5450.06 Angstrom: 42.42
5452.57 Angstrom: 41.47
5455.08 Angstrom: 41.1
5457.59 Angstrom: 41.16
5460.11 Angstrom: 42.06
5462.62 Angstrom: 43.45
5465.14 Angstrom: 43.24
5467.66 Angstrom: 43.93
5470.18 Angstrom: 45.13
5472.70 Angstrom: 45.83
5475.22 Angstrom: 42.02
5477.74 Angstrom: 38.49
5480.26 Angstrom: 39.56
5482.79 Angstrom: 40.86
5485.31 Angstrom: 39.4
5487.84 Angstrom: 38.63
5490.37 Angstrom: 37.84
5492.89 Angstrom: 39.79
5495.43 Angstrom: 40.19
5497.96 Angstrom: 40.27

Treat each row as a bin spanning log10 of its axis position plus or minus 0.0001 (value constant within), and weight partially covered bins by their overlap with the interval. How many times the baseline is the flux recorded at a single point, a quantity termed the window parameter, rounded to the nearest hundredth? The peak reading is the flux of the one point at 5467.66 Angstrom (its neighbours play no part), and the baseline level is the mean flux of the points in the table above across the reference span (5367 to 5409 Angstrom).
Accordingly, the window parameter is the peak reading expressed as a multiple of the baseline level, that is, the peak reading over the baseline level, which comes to 1.11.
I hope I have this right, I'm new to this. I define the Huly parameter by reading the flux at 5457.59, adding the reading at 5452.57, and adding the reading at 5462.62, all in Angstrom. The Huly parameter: 126.1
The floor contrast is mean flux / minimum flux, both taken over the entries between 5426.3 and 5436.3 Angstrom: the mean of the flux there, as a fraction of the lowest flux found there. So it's 1.029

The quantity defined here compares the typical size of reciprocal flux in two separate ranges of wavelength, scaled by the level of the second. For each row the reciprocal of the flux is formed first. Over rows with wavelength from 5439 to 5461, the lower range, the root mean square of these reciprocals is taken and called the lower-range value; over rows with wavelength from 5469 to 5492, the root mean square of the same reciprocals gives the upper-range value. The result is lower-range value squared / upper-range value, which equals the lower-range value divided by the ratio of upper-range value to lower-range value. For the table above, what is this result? 0.0230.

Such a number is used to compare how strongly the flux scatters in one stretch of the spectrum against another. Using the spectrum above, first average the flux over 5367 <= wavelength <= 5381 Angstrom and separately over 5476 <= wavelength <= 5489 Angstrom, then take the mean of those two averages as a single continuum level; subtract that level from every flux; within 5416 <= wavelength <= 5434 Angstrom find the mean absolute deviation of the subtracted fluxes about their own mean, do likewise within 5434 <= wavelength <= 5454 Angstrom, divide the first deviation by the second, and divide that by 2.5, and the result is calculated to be 0.6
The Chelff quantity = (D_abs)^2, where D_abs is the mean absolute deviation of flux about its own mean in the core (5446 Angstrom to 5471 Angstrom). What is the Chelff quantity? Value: 1.3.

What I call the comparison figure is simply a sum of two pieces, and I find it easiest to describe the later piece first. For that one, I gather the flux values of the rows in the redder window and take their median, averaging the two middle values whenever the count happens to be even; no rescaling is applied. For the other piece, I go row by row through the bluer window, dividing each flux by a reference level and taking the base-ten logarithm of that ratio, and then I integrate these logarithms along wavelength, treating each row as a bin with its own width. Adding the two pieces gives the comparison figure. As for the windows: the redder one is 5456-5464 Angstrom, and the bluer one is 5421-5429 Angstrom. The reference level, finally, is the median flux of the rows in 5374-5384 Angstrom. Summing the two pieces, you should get 41.9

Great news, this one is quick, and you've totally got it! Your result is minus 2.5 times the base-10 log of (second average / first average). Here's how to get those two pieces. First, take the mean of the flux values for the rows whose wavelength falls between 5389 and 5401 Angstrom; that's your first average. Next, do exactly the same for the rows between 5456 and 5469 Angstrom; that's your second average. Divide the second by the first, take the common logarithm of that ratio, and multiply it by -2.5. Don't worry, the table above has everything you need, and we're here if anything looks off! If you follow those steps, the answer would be -0.15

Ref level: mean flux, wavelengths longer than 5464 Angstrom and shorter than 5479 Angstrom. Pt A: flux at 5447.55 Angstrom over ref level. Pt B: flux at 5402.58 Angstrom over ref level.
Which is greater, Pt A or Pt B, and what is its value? 1.01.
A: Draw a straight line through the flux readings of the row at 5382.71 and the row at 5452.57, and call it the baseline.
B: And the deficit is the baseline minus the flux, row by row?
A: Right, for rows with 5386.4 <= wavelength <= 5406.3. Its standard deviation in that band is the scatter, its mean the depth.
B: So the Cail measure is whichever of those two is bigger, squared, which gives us 17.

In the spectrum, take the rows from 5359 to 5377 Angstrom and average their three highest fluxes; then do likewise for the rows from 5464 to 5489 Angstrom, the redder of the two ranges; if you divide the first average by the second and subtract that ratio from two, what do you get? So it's 1.07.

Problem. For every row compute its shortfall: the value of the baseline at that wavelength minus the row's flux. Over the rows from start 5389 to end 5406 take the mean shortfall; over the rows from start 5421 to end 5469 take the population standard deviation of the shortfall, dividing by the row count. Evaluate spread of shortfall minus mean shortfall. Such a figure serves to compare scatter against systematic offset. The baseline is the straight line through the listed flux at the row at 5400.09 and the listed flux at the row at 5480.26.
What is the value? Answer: 3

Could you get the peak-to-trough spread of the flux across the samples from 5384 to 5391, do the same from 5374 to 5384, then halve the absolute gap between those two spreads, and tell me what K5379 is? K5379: 0.3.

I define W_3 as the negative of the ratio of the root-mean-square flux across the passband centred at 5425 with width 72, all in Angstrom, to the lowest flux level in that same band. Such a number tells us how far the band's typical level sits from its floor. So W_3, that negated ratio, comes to -1.11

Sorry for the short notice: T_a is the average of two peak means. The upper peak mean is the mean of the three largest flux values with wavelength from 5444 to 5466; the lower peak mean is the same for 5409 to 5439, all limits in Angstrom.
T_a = 42.6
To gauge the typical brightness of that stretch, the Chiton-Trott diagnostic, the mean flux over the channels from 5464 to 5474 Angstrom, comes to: 44.5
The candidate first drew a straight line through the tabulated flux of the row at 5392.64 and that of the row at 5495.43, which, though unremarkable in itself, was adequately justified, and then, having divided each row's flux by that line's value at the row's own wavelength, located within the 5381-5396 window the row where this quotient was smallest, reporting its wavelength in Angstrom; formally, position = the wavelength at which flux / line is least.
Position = 5395.12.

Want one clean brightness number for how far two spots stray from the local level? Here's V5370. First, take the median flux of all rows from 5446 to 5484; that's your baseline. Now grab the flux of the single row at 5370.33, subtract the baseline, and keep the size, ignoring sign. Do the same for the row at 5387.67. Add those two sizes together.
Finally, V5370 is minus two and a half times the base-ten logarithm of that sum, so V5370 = -0.96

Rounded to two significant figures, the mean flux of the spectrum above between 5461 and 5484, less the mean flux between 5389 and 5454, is 3.1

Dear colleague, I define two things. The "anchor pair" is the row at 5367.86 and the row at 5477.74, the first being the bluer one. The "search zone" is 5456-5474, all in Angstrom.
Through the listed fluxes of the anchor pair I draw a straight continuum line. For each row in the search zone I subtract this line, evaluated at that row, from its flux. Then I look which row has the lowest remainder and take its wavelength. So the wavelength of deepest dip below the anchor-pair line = 5457.59 Angstrom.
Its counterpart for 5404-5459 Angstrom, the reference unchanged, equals 5412.54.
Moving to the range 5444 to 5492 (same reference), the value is 5490.37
